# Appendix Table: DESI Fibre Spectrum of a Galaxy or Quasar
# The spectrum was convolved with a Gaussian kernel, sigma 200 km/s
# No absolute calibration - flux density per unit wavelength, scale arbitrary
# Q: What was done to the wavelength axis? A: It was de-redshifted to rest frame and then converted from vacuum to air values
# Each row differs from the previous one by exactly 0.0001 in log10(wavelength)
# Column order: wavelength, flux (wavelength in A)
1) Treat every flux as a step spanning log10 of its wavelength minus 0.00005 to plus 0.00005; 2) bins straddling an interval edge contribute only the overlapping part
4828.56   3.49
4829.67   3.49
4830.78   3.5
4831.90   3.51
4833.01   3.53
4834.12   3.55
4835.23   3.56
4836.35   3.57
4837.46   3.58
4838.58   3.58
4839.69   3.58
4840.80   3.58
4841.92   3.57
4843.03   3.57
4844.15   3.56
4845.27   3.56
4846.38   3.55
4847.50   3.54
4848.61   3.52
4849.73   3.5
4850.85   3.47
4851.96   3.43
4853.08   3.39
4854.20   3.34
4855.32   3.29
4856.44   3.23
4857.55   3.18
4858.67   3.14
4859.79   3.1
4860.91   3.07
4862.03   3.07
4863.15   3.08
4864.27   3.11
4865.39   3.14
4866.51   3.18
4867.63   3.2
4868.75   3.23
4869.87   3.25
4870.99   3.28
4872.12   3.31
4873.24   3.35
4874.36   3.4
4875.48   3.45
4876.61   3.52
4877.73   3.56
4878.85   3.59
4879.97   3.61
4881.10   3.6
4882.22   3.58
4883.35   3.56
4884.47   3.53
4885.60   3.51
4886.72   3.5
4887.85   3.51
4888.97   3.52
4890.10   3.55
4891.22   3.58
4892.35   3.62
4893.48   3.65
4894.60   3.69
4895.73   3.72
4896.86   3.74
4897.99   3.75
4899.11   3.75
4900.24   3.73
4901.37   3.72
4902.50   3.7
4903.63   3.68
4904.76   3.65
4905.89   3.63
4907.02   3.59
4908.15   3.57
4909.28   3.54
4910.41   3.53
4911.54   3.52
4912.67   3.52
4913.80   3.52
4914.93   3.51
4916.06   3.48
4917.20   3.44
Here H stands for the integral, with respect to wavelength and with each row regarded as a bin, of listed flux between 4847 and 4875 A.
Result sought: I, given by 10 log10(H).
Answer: 19.62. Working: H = 92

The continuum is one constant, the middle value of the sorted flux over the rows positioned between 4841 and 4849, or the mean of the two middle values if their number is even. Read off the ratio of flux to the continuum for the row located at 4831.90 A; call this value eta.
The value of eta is 0.99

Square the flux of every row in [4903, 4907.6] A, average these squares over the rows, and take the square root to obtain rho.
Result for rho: 3.64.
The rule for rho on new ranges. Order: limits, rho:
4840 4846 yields 3.57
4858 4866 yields 3.10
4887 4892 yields 3.54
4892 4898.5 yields 3.70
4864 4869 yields 3.17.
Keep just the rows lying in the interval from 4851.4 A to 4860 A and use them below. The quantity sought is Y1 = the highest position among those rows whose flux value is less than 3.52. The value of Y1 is 4859.79 A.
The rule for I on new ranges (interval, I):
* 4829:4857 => 19.92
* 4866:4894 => 19.87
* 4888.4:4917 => 20.15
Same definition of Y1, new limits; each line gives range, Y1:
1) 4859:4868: 4867.63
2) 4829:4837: 4831.90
